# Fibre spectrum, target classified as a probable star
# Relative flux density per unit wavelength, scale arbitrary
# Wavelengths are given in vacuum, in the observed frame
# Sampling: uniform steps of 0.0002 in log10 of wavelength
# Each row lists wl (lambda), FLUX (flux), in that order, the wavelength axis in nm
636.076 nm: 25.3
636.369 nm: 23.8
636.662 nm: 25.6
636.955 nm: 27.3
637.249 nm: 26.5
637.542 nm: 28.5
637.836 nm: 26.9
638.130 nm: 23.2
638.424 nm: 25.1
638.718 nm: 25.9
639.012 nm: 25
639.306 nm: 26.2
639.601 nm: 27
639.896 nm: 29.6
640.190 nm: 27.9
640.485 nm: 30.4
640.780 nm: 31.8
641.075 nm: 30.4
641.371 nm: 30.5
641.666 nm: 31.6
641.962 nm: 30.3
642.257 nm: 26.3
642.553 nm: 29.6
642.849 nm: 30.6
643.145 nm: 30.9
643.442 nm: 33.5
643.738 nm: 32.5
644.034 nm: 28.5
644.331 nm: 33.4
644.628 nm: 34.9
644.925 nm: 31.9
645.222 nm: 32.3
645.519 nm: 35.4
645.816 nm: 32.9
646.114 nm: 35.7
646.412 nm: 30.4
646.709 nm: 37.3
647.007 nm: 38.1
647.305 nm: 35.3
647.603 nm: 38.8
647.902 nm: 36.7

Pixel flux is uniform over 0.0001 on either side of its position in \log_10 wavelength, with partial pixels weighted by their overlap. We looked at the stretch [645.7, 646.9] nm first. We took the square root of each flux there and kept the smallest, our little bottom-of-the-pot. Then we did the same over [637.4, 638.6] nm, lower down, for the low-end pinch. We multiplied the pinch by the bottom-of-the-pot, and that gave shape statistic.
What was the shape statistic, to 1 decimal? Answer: 26.6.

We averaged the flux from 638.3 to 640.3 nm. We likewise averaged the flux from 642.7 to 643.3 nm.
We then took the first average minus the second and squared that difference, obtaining 17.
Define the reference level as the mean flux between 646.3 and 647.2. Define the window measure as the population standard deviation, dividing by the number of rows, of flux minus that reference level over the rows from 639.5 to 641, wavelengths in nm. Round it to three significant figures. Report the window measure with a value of 1.72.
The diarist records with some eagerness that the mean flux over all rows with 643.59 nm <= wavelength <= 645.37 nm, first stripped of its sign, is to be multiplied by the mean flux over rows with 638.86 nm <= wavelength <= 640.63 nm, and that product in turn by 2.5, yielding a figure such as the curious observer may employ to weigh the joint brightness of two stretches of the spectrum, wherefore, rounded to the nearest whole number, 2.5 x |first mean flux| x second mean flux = 2232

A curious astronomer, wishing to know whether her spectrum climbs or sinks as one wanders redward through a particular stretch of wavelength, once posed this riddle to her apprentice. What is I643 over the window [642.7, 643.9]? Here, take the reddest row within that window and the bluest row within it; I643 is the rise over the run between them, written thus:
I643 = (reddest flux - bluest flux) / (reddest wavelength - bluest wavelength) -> 2.1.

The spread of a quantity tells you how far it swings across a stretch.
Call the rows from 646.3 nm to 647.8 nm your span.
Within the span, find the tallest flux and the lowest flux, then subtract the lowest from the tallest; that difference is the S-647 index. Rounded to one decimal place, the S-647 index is 8.4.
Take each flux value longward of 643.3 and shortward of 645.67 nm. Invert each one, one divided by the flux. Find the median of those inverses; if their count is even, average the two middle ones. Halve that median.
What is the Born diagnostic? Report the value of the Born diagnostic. 0.0152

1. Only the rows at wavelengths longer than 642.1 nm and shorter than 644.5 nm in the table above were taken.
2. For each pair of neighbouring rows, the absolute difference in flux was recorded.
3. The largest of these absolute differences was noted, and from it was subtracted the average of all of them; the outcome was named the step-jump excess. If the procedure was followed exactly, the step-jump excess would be 2.5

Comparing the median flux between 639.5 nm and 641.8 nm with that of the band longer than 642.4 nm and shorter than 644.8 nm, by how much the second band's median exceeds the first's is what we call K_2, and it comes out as 1.3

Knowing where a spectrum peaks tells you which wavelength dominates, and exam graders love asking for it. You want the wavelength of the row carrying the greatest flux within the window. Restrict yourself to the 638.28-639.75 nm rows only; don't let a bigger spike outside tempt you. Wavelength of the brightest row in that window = 639.601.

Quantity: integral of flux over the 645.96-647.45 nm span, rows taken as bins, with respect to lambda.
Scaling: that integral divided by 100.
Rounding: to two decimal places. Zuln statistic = 0.53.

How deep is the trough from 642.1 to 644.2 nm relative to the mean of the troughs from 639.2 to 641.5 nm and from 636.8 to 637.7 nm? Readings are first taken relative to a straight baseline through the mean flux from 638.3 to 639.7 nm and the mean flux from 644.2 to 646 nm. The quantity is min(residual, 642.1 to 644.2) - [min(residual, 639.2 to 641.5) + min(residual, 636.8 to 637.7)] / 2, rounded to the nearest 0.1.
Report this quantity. -5.1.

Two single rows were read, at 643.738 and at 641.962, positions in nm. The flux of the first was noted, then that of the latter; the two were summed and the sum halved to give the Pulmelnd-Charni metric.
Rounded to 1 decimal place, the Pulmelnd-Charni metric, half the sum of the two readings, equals 31.4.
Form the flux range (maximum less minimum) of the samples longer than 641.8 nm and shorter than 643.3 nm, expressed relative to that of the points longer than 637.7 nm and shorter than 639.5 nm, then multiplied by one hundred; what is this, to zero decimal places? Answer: 124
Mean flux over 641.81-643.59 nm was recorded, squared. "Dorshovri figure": 912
